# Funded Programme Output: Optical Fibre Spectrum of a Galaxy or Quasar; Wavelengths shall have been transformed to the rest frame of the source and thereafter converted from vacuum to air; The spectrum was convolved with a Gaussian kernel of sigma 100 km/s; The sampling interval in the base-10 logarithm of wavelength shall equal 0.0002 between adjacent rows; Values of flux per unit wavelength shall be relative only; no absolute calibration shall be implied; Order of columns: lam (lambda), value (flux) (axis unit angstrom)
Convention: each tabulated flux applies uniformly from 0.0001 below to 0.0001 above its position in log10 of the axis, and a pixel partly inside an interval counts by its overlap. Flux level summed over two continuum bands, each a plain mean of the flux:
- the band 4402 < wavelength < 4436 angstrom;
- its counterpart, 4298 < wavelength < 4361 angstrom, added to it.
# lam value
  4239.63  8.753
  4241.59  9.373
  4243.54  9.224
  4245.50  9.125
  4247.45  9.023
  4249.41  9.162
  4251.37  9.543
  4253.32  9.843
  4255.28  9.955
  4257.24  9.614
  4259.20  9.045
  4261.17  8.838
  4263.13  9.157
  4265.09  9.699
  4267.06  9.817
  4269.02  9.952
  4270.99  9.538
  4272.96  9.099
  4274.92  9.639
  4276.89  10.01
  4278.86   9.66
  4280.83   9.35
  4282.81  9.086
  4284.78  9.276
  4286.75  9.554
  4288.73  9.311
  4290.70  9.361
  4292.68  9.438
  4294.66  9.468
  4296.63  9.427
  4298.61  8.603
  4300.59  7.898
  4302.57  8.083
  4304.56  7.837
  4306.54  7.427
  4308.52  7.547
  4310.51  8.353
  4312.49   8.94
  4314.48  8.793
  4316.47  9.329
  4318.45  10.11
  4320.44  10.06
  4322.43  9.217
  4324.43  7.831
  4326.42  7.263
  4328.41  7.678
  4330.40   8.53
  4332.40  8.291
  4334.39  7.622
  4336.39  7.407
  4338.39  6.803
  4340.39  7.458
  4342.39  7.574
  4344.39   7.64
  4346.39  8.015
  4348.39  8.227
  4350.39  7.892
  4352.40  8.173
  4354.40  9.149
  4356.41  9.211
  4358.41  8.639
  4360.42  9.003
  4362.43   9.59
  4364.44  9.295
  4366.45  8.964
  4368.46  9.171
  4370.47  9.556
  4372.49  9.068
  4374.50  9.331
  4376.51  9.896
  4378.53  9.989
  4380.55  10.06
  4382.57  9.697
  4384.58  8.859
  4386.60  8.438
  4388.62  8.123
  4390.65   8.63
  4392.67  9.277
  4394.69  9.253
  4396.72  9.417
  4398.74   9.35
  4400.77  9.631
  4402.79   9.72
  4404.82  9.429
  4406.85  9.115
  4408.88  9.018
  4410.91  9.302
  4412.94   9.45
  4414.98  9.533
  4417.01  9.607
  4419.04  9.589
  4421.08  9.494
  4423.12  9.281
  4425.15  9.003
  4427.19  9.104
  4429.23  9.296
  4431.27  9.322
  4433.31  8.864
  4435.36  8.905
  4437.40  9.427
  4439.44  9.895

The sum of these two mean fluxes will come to 17.6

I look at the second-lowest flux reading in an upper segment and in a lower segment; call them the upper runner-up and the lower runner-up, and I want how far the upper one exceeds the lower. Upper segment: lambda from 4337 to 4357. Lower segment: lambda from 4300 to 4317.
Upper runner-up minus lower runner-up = -0.1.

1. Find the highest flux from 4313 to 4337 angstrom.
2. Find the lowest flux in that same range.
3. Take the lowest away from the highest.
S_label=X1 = 2.8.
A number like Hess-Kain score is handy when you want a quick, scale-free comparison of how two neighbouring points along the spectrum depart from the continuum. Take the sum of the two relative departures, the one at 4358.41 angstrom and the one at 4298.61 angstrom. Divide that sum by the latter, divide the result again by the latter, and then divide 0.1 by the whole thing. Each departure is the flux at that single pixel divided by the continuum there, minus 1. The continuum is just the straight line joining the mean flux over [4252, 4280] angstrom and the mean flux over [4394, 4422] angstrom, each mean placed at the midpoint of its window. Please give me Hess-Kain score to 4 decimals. -0.0051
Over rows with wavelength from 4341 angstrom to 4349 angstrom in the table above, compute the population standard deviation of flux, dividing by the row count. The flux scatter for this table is 0.27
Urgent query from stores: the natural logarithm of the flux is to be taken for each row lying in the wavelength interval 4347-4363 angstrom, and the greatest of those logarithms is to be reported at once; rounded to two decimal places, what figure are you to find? 2.26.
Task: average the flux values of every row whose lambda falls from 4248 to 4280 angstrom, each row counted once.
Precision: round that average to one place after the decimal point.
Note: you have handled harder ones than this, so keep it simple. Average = 9.5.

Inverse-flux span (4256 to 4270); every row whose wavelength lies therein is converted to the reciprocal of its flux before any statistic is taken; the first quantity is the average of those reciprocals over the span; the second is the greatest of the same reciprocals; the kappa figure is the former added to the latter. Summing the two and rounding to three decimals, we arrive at 0.219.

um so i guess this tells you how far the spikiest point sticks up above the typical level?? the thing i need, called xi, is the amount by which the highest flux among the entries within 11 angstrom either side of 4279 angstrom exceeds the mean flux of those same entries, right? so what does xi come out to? 0.51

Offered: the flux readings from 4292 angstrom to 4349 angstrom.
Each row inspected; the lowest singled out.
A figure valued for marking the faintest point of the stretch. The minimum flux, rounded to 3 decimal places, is 6.803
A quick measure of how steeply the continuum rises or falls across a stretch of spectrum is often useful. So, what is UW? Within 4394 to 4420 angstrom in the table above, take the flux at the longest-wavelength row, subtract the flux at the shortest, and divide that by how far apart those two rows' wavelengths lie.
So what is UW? 0.014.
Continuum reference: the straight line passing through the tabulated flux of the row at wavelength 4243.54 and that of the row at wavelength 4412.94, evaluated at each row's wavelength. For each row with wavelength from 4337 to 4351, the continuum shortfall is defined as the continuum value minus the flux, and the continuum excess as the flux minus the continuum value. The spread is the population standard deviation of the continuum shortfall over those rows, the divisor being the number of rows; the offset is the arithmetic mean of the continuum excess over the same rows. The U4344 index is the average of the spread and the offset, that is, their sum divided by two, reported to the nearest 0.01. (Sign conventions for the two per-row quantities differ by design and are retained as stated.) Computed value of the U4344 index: -0.64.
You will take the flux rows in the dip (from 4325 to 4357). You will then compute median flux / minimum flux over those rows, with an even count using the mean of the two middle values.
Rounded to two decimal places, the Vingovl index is 1.14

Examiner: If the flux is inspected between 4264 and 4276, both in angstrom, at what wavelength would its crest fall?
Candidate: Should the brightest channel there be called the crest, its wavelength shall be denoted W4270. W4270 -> 4269.02 angstrom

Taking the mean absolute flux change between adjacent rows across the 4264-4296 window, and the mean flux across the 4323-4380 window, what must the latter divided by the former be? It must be 33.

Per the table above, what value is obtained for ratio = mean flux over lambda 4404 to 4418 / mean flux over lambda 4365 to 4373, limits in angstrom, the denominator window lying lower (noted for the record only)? 1.02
